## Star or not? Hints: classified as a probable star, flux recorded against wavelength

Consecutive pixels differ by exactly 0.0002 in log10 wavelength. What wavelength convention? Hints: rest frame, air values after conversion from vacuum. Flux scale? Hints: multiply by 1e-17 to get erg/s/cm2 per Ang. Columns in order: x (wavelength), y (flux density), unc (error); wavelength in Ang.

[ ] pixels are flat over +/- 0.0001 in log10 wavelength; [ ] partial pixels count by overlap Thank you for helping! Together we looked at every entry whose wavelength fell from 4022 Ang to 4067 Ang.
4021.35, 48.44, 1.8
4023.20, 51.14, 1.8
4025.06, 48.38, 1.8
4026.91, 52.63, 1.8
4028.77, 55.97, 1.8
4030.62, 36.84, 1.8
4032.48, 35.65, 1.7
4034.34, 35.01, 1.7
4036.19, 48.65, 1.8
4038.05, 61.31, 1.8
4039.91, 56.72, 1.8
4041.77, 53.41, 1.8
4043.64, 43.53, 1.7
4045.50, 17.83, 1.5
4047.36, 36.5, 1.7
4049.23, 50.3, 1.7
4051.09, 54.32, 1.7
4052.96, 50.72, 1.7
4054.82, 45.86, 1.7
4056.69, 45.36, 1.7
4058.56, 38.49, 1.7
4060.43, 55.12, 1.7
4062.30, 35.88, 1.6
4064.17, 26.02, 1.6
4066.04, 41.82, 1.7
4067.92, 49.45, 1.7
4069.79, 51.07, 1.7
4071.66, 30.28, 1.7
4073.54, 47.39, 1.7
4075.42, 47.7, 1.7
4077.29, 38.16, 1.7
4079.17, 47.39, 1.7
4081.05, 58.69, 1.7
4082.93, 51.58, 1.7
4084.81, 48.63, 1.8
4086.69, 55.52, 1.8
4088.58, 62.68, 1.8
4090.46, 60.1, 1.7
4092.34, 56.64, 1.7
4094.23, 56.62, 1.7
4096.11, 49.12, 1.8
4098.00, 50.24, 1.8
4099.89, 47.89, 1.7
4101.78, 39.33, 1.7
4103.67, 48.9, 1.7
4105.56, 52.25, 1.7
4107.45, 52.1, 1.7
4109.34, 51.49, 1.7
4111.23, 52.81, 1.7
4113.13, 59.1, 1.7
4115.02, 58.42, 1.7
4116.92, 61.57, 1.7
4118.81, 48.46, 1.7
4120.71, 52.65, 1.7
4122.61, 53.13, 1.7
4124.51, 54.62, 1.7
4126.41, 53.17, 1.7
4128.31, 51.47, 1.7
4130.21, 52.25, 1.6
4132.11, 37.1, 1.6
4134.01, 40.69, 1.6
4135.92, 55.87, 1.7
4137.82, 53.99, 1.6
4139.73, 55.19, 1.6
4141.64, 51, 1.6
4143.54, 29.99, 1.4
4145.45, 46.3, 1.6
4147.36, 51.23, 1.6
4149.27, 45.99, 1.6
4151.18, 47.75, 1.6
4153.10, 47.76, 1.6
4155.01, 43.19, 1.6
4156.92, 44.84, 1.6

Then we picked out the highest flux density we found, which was 61.31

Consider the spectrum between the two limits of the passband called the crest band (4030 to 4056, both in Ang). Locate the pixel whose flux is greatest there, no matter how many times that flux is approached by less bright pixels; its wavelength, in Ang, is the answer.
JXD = 4038.05 Ang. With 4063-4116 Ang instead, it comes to 4088.58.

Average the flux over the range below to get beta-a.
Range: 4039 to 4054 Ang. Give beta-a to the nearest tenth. 45.4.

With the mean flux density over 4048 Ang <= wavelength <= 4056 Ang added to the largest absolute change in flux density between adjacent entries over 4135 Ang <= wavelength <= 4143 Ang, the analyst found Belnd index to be 54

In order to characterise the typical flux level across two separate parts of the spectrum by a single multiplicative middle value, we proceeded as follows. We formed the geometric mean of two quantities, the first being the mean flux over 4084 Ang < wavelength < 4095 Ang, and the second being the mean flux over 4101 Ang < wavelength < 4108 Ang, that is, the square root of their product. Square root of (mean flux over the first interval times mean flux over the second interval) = 52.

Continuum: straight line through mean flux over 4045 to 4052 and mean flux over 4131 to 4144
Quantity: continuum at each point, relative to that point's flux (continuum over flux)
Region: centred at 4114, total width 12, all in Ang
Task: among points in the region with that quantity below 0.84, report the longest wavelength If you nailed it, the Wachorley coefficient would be 4116.92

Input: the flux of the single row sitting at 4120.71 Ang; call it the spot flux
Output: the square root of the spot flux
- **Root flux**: 7.3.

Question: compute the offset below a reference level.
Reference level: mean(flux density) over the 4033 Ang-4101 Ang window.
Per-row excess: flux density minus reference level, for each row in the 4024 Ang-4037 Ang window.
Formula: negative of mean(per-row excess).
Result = 3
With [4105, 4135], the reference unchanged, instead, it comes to -5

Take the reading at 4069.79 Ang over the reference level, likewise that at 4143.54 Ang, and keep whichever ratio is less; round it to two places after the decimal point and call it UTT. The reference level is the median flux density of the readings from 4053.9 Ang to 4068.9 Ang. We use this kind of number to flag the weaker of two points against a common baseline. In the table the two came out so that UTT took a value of 0.69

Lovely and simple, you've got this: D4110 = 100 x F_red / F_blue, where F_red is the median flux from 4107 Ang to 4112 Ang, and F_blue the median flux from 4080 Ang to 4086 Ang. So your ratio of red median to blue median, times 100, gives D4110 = 101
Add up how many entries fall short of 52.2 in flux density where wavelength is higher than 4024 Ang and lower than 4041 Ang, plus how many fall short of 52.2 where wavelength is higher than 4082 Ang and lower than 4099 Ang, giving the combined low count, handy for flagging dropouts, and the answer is 9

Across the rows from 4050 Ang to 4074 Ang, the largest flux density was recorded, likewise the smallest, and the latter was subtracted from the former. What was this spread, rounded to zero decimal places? 29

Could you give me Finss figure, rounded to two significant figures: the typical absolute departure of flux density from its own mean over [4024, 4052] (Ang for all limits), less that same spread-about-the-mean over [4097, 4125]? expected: 5.7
